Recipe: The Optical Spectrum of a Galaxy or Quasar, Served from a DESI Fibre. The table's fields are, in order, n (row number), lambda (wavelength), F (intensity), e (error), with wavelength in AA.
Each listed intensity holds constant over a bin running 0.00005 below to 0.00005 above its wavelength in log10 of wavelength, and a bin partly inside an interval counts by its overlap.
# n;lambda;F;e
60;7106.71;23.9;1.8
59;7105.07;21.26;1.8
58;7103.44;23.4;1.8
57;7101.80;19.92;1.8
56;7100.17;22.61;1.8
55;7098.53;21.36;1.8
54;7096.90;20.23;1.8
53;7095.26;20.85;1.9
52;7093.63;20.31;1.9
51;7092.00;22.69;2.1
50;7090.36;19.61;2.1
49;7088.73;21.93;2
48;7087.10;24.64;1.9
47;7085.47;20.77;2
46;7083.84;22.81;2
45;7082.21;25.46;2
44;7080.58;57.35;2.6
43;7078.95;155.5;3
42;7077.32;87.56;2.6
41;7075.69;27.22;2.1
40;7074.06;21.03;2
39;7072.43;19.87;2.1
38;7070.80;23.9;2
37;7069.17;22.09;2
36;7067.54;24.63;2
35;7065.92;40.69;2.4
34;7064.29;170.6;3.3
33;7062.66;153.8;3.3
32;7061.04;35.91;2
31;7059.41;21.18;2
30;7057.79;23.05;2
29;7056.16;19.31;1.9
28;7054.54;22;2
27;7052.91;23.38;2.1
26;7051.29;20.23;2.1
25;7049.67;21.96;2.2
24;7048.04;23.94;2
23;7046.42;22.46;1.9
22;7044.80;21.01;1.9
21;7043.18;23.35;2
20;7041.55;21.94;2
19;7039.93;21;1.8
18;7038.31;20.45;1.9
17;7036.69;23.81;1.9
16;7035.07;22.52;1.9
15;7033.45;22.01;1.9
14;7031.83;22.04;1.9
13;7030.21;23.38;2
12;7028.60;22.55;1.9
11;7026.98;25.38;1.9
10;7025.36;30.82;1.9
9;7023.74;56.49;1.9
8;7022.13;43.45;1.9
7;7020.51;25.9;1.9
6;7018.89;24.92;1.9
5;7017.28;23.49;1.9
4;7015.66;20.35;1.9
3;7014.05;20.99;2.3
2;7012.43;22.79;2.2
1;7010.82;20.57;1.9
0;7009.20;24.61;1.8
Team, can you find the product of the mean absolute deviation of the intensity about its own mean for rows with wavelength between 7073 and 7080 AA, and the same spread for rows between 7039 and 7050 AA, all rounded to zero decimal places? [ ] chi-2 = 42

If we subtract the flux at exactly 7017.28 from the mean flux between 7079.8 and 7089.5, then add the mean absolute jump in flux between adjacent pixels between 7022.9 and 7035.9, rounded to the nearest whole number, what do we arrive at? 11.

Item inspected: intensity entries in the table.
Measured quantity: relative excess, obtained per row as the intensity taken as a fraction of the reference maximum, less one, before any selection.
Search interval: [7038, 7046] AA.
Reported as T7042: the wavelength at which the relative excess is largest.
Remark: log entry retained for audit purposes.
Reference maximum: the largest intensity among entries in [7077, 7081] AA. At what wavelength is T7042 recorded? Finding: 7043.18 AA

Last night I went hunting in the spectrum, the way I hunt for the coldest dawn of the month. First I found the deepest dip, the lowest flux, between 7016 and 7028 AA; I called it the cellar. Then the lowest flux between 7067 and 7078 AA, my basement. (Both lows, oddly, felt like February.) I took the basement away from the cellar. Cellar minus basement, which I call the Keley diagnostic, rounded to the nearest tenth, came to 3.6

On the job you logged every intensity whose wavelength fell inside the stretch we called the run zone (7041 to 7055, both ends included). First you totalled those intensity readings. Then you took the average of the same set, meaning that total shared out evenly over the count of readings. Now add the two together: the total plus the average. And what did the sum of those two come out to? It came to 223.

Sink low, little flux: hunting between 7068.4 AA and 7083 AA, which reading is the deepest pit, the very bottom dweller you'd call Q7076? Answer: 19.87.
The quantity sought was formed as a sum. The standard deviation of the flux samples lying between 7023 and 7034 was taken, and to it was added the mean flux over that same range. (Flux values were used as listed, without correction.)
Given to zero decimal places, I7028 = 41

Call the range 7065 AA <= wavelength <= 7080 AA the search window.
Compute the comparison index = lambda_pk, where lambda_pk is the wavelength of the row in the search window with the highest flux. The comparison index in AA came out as 7078.95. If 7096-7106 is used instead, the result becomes 7103.44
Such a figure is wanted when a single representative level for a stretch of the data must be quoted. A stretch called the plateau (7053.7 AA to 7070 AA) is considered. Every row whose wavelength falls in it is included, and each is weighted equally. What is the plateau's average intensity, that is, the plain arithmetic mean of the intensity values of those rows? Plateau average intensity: 53.3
